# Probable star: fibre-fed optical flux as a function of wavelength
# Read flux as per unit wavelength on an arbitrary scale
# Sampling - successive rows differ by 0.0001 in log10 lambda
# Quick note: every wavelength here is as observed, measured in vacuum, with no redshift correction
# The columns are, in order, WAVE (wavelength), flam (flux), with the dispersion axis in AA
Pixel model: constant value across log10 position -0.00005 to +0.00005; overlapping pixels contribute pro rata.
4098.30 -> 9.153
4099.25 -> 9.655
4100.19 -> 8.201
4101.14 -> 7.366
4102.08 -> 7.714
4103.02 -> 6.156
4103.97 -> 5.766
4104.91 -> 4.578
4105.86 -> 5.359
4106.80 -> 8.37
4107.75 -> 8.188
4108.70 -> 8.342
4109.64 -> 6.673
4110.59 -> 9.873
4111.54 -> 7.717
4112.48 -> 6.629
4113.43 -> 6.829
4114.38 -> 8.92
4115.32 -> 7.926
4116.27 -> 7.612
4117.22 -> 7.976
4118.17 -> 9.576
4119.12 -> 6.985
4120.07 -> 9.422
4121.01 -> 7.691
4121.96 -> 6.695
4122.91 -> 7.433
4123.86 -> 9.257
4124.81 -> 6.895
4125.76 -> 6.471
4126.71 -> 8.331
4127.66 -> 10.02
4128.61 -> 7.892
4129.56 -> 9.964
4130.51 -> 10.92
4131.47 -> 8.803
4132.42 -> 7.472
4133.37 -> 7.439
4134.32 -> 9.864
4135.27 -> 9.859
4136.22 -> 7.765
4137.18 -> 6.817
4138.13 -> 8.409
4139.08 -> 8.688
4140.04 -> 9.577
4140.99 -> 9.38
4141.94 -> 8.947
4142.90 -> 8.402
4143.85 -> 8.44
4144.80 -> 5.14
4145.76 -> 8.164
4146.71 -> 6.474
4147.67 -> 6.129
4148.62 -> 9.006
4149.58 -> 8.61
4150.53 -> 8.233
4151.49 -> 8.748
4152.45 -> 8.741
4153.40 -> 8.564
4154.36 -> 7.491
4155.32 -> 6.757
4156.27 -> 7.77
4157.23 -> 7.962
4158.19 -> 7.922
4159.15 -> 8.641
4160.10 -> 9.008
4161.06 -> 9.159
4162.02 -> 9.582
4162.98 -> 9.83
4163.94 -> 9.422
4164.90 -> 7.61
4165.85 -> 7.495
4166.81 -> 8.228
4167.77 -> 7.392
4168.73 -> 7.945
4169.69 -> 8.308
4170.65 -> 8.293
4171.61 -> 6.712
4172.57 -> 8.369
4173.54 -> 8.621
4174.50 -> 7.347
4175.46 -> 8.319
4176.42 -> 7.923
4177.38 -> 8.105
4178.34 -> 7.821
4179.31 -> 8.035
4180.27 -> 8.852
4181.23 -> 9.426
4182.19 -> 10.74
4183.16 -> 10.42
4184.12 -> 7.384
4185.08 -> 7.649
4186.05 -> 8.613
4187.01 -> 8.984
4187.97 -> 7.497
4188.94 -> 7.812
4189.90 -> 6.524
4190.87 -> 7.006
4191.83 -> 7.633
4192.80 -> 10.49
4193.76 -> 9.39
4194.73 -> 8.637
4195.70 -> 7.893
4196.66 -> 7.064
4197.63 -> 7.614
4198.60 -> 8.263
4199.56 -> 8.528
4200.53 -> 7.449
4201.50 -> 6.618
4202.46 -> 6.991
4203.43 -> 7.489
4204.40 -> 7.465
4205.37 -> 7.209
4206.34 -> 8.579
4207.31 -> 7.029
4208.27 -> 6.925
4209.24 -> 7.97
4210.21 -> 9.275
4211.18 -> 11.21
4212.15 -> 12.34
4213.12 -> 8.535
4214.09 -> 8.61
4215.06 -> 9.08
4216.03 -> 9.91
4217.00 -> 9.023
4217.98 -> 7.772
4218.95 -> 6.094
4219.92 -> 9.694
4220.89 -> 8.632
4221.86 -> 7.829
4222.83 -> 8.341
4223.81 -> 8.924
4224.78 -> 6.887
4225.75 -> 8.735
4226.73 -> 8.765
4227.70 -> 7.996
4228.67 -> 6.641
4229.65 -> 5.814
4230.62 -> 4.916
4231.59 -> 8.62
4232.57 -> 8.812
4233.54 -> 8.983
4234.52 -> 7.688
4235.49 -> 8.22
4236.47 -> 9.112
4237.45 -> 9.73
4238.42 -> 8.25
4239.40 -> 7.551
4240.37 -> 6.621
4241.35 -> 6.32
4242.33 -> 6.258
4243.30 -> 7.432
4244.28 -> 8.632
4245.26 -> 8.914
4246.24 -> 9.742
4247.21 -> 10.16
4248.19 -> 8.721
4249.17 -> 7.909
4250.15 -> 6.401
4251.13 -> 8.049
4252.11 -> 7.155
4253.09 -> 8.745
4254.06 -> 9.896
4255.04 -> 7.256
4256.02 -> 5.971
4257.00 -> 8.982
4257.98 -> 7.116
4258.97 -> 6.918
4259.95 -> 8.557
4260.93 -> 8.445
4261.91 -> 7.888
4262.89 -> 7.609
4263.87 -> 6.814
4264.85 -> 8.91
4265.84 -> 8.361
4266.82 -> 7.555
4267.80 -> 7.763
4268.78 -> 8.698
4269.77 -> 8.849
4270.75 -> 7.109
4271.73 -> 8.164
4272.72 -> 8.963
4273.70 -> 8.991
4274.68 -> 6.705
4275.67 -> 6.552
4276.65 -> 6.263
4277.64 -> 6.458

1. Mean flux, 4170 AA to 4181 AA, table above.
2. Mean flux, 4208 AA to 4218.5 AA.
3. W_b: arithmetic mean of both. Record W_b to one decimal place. 8.6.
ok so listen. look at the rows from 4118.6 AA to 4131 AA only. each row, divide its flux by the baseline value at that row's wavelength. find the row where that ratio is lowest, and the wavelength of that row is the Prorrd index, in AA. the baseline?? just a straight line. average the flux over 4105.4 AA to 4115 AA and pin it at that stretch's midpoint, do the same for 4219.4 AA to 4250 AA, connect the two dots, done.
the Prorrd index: 4125.76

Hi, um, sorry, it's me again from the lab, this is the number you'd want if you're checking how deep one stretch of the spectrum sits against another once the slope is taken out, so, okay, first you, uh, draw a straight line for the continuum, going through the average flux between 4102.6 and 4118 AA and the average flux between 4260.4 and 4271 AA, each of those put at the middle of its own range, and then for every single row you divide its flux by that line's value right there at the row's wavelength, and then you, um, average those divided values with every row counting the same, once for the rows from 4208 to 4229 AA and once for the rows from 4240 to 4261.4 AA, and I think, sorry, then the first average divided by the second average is 1.11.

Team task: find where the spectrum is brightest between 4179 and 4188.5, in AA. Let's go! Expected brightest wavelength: 4182.19 AA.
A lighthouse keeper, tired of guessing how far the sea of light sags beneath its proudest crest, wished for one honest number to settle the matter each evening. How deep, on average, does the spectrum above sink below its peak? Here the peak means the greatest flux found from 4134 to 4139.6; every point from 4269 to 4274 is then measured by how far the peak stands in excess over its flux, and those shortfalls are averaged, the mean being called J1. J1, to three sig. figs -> 1.45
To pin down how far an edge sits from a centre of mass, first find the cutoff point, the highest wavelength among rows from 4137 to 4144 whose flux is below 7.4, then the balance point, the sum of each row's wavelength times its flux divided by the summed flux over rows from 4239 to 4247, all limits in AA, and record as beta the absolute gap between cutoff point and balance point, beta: 105.9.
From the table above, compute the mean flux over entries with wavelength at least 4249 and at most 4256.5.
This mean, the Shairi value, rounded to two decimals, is 7.67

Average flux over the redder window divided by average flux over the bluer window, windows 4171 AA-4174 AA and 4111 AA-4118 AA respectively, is 1.0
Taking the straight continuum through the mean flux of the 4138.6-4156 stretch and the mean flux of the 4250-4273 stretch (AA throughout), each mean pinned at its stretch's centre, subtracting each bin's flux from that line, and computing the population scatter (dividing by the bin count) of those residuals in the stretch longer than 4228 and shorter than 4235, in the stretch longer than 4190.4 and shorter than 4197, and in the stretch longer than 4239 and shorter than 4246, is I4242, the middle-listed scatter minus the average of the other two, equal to 0.0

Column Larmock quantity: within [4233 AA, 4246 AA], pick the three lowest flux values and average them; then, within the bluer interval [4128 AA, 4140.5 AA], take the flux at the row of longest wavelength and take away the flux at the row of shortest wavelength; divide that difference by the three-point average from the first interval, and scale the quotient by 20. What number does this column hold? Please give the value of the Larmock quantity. 5.3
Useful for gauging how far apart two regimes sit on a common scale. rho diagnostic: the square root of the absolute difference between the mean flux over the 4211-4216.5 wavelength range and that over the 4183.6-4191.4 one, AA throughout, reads 1.5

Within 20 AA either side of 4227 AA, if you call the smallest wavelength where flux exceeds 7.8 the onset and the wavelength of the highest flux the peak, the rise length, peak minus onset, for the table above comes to 2.9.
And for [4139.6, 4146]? 0.0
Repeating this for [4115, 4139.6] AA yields 15.2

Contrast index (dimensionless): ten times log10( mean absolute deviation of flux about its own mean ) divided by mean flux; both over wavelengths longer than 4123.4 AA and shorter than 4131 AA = 0.14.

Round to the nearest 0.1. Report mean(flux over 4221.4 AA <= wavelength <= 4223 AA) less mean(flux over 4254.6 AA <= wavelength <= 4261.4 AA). 0.5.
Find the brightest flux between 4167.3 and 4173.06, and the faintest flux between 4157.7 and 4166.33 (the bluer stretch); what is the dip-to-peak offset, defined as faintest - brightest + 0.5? -0.4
